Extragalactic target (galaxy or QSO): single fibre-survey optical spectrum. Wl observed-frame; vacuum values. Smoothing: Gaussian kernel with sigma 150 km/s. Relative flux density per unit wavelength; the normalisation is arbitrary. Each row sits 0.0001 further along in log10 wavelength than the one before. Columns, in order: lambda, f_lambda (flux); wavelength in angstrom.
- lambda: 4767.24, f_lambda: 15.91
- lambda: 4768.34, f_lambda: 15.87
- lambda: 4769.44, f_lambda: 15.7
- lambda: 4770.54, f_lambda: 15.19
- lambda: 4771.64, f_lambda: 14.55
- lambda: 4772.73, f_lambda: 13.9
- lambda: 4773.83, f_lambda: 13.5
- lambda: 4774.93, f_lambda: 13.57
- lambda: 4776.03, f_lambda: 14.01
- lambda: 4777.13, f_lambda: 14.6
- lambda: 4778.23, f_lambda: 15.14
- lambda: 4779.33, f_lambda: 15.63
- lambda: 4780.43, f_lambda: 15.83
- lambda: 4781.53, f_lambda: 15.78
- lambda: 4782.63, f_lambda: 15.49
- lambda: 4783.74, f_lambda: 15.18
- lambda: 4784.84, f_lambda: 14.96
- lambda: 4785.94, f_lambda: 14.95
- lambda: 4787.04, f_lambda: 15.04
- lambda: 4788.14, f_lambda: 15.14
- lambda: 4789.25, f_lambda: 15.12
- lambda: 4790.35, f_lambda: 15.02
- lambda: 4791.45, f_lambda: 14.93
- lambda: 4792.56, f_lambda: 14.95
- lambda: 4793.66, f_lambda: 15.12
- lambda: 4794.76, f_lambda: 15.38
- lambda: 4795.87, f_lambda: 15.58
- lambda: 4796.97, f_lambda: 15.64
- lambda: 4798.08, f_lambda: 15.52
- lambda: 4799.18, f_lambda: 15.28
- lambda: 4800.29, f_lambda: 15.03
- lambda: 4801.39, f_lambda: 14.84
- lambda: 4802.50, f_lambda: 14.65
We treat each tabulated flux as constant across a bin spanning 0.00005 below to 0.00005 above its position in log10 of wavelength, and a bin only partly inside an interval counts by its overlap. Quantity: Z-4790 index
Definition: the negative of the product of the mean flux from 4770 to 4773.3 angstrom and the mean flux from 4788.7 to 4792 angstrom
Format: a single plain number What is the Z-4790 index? -219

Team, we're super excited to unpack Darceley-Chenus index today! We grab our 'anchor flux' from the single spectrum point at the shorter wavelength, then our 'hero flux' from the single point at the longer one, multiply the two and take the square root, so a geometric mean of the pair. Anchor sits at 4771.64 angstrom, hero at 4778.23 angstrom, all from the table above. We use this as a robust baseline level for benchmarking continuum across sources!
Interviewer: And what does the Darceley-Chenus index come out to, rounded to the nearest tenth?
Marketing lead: 14.8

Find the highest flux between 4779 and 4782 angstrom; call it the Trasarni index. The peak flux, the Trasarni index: 15.83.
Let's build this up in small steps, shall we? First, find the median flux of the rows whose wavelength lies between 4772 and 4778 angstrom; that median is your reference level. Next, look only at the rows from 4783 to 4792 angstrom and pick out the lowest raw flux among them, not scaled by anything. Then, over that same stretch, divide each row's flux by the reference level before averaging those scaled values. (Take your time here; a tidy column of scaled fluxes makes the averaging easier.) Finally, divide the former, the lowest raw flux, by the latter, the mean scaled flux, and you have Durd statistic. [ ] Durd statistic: 13.8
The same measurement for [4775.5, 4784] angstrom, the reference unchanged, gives 12.8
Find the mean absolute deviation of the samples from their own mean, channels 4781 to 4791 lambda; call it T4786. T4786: 0.20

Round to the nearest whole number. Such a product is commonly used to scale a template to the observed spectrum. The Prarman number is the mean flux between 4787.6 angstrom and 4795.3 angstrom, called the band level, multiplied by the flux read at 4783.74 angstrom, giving 229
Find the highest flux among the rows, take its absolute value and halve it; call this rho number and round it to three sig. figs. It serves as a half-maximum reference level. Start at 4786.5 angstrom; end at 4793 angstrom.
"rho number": 7.57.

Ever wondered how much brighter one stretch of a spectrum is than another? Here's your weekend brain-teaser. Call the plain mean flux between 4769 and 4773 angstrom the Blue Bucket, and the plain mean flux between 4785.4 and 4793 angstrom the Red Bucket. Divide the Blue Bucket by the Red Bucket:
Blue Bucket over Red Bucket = 0.99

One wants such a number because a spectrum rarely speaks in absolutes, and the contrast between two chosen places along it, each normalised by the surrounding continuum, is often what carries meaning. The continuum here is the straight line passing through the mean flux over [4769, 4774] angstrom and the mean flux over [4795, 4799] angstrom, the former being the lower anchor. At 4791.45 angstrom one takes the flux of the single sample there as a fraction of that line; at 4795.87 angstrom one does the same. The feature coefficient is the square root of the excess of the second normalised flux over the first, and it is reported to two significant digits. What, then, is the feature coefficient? 0.18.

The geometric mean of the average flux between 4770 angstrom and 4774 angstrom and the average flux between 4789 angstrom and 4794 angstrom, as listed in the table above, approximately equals 14.7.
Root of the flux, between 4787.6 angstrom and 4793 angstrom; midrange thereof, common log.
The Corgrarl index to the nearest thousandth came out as 0.589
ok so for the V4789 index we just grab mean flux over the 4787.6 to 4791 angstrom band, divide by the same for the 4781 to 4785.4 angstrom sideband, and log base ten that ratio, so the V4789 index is -0.007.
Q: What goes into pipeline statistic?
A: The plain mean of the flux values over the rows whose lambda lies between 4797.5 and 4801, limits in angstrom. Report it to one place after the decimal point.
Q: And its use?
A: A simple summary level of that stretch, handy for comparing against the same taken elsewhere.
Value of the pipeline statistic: 15.3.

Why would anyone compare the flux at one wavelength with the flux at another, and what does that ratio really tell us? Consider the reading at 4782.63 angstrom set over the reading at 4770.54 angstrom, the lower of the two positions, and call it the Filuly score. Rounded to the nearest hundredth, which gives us 1.02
